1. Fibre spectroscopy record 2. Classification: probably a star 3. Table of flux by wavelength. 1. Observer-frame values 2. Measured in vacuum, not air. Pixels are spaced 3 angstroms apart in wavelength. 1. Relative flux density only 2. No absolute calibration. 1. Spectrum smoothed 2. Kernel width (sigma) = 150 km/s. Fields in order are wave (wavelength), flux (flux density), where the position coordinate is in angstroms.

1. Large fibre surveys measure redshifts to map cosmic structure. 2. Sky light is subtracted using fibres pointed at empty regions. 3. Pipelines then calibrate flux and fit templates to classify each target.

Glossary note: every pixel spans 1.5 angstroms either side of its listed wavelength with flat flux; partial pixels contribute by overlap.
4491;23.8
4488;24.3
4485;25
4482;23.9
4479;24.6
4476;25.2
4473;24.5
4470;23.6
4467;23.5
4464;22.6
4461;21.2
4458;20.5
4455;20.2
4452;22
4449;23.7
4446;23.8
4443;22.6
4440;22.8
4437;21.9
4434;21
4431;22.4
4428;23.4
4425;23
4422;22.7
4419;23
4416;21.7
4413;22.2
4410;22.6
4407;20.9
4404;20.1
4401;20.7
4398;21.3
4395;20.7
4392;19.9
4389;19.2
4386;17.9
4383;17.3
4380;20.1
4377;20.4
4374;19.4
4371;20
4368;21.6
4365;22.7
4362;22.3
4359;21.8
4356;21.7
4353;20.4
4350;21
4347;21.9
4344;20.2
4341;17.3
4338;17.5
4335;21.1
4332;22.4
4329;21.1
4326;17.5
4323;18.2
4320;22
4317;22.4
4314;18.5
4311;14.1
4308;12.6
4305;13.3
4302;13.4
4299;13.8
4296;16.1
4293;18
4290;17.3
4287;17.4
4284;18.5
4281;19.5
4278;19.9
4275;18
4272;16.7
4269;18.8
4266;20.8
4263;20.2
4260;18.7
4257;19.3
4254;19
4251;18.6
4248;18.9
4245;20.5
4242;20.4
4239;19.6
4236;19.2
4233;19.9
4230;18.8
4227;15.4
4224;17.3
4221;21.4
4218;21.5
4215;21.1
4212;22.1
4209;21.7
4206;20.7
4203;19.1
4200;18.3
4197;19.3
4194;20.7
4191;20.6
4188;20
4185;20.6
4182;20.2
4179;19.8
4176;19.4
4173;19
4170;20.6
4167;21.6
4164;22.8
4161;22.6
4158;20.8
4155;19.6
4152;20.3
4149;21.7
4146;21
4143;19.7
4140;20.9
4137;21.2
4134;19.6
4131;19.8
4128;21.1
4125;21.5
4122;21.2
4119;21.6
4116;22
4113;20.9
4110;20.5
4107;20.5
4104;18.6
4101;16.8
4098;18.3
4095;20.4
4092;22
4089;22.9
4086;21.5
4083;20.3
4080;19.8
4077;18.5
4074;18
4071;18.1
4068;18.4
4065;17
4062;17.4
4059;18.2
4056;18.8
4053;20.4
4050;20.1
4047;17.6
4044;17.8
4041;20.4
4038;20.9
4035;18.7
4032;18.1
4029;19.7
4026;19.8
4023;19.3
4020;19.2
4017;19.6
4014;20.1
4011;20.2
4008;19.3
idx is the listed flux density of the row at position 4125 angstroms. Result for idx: 21.5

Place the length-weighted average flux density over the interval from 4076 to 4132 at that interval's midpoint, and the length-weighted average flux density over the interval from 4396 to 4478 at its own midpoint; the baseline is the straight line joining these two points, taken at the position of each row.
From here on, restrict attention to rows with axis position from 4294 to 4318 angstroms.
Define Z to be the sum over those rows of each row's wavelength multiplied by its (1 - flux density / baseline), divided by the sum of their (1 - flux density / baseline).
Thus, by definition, 4304.4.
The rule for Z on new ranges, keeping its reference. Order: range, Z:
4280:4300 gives 4292.2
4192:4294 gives 4255.5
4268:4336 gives 4298.6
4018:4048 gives 4036.9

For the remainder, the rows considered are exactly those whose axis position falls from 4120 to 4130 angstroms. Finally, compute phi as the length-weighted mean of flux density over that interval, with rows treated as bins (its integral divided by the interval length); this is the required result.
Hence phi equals 21.2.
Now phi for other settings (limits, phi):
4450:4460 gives 21.1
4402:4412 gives 21.2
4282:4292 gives 17.8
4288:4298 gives 17.0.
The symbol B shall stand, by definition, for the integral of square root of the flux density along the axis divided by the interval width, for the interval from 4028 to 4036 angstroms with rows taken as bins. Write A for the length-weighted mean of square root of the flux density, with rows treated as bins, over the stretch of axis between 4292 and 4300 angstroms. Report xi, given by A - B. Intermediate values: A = 3.99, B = 4.33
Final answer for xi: -0.34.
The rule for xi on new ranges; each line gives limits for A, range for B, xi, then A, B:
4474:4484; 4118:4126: 0.33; 4.96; 4.63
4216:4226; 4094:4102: 0.16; 4.45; 4.30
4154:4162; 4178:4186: 0.09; 4.58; 4.49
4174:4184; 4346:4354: -0.14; 4.45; 4.59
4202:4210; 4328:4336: -0.12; 4.53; 4.65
